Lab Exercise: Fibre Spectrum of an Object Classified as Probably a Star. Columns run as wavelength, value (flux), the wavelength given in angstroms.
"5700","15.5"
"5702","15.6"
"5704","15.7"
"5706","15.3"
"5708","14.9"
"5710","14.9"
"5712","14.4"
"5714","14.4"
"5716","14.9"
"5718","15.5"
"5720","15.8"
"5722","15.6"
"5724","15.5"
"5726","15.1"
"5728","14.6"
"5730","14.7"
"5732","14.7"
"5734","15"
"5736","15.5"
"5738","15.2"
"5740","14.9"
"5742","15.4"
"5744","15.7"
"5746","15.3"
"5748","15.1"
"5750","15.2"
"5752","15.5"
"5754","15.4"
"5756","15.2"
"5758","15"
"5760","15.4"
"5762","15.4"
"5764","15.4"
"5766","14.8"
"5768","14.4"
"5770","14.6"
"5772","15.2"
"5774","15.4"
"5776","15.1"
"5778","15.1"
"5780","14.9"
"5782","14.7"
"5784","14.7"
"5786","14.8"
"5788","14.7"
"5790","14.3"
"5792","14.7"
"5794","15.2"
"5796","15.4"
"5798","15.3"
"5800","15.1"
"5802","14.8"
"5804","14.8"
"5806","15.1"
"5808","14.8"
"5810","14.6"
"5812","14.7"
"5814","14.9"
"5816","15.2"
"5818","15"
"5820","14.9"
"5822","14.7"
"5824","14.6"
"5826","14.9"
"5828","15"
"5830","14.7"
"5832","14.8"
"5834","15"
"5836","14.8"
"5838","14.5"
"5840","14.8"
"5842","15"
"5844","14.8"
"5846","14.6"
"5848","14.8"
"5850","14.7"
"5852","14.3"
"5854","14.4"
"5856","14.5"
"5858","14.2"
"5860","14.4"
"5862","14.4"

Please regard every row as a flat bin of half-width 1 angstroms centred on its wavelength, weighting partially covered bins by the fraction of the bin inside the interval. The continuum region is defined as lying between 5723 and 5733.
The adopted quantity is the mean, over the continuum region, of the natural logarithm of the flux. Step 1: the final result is 2.70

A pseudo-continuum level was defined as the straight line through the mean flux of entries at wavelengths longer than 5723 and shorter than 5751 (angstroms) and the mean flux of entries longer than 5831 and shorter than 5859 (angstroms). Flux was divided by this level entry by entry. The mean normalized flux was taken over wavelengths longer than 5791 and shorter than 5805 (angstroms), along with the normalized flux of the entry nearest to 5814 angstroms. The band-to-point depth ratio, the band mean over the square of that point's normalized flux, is 1.00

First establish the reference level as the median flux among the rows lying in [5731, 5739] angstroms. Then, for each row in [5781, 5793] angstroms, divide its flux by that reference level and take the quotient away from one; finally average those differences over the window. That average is 0.03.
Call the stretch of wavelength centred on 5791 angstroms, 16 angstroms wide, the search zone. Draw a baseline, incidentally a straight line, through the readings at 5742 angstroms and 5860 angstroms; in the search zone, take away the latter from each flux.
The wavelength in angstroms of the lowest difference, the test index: 5790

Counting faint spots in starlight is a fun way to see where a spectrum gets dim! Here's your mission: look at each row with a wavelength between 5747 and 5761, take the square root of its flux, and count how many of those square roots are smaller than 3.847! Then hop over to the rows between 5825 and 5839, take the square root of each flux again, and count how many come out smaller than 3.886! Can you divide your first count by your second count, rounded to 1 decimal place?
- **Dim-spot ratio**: 0.0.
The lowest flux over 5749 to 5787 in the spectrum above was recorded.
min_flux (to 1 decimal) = 14.4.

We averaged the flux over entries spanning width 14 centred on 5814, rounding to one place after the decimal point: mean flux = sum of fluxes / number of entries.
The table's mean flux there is 14.9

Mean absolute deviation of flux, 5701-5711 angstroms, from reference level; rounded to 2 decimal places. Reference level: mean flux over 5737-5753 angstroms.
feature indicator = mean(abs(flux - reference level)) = 0.30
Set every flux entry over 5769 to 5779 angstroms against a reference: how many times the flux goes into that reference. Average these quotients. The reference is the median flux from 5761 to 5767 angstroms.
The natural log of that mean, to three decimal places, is 0.021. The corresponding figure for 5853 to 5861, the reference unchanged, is 0.069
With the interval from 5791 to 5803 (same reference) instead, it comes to 0.021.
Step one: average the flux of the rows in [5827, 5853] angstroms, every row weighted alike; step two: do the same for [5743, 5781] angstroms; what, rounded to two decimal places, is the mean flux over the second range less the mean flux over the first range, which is 0.41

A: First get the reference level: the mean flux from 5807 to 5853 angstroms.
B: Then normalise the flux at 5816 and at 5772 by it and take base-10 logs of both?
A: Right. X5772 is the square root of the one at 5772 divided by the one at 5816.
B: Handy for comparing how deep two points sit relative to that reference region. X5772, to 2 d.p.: 1.00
